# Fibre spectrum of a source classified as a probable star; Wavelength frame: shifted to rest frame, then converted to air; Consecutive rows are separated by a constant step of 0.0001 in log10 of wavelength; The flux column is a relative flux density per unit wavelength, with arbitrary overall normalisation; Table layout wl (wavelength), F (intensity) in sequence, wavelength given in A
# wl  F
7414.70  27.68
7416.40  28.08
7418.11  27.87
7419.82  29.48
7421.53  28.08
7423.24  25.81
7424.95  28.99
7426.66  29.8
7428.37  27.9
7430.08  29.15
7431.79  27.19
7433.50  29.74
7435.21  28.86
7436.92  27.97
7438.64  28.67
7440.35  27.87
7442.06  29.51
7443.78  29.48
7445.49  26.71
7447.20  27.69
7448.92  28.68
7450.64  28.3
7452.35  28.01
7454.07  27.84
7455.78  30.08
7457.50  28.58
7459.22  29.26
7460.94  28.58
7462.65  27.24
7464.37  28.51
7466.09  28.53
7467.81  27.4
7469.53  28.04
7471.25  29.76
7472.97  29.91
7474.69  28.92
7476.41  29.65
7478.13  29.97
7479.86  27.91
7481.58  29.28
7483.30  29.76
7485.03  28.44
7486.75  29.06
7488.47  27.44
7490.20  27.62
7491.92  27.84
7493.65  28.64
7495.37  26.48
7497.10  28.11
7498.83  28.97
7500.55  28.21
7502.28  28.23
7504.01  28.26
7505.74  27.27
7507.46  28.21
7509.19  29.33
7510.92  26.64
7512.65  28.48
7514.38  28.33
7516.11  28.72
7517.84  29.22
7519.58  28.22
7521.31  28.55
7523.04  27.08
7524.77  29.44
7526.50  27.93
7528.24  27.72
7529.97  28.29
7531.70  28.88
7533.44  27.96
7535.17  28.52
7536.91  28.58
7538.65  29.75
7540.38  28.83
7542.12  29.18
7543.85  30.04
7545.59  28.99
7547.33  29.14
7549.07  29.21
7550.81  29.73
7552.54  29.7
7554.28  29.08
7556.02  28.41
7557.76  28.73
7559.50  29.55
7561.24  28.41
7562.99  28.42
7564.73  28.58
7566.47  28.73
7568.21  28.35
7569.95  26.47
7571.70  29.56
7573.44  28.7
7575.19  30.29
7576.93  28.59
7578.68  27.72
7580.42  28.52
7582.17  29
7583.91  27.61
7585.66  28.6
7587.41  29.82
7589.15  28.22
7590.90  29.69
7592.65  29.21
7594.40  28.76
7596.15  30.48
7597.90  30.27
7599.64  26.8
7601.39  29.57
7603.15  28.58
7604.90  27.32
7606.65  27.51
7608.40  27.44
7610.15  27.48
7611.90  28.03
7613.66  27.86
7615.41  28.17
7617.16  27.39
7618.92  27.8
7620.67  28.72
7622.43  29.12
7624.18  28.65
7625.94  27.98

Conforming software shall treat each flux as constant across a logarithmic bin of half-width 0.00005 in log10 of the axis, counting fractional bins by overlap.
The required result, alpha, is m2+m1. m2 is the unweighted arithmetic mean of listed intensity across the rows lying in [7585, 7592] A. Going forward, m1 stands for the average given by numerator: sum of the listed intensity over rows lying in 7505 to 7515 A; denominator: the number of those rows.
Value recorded 57.1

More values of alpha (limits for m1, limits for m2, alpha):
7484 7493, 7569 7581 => 56.6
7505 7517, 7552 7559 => 57.1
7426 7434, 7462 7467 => 56.8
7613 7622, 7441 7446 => 56.6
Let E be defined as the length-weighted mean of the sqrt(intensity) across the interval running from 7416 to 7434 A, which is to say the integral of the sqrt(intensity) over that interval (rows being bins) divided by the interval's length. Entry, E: 5.32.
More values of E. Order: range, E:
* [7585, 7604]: 5.39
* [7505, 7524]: 5.31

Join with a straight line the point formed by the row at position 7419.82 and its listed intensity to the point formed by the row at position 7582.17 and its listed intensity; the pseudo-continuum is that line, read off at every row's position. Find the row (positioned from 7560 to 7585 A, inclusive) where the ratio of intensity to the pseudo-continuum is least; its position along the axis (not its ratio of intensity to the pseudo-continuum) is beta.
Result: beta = 7569.95 A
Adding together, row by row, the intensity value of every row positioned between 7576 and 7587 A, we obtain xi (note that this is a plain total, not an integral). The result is 170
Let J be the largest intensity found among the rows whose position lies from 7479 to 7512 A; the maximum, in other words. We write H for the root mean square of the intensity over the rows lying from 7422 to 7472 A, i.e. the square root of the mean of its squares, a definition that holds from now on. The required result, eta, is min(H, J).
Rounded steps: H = 28.4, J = 29.76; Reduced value 28.4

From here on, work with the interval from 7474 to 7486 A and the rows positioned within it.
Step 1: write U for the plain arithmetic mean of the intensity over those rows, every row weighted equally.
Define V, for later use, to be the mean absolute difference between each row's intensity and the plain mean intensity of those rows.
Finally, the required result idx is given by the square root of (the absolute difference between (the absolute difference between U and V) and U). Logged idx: 0.78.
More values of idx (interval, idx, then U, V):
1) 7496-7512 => 0.73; 28.1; 0.5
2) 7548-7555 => 0.53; 29.4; 0.3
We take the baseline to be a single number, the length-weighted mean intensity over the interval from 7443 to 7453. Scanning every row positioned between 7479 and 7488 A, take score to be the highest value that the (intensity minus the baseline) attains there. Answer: 1.61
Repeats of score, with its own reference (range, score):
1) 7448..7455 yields 0.53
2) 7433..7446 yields 1.59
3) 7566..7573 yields 1.41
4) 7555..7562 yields 1.40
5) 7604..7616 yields 0.02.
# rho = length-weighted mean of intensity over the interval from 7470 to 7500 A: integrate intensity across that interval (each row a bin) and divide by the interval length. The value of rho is 28.7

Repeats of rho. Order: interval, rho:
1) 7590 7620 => 28.4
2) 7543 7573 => 28.9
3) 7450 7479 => 28.7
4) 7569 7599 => 28.9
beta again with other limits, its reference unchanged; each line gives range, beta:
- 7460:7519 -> 7495.37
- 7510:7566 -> 7510.92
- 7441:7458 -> 7445.49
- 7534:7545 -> 7535.17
